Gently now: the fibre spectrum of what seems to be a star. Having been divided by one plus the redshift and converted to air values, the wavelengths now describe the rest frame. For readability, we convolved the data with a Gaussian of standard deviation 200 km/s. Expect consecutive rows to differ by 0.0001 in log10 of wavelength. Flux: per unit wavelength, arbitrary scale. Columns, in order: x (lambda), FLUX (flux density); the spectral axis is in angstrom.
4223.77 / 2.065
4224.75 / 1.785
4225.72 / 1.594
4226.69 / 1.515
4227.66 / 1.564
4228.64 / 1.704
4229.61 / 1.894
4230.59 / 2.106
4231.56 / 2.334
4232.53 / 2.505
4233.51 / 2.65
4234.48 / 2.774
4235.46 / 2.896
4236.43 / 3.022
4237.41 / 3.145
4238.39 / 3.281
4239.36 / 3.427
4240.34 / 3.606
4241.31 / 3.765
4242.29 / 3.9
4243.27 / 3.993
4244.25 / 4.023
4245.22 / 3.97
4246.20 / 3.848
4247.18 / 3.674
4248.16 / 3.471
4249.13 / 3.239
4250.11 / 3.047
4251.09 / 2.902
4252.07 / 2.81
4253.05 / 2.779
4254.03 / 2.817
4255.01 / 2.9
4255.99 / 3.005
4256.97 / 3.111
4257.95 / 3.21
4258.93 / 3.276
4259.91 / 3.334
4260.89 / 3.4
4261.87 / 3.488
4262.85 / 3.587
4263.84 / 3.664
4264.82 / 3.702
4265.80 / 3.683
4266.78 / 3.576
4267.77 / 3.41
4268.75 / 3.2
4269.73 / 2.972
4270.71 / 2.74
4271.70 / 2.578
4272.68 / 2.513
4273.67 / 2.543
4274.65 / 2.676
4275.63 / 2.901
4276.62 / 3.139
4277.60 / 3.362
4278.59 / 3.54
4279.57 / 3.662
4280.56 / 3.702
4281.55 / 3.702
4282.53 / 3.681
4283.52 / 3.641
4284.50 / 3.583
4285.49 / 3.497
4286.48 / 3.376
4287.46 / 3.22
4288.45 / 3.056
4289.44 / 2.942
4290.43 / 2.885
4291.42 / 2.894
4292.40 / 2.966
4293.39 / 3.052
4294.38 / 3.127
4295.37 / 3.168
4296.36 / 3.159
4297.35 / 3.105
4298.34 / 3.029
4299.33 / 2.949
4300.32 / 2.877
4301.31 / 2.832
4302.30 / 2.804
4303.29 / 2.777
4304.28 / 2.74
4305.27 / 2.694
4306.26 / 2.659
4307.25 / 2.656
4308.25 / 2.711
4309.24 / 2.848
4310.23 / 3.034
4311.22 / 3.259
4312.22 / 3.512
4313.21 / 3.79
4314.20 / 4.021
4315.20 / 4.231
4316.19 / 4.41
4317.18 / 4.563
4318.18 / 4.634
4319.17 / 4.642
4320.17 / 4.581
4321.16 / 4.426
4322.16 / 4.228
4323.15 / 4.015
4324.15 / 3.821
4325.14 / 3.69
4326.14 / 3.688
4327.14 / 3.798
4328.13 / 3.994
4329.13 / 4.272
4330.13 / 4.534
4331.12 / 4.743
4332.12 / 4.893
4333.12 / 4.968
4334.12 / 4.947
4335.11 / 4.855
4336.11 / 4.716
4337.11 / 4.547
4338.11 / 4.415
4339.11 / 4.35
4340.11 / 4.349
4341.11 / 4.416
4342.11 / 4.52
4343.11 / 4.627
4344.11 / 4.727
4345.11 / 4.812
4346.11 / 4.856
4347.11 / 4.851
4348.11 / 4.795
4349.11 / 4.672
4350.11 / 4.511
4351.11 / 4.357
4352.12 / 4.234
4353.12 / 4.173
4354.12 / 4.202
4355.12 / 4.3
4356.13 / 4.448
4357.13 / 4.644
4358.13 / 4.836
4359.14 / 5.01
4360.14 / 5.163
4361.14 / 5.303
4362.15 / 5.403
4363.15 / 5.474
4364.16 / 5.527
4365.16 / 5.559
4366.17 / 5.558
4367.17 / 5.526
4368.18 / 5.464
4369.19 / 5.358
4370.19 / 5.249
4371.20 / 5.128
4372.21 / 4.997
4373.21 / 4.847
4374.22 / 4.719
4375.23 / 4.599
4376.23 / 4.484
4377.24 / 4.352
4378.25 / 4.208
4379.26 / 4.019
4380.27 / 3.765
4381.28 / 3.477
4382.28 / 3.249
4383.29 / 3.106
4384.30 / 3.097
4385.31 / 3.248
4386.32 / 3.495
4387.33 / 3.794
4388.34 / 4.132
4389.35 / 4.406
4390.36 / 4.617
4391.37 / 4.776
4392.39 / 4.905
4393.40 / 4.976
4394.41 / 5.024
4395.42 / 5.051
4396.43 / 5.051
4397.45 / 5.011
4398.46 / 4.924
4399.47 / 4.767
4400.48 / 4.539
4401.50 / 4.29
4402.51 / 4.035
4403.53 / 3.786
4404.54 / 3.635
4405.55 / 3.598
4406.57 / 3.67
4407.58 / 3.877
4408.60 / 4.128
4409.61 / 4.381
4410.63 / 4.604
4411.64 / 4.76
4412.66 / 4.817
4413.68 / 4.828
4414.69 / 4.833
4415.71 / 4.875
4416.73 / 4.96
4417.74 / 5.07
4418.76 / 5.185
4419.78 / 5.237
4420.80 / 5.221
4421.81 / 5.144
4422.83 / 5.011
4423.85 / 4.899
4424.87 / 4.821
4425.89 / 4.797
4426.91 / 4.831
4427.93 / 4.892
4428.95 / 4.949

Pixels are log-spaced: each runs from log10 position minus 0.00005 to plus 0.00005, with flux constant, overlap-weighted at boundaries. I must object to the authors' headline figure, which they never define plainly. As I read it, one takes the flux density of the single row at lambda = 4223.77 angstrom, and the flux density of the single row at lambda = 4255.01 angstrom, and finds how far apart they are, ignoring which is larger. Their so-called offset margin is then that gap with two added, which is 2.8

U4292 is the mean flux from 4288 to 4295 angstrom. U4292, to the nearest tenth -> 3.0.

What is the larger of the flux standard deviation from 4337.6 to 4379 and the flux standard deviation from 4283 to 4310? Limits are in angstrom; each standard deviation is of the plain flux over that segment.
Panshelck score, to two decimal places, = 0.44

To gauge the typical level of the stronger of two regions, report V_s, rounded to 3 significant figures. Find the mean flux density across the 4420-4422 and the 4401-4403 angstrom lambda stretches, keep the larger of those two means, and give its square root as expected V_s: 2.28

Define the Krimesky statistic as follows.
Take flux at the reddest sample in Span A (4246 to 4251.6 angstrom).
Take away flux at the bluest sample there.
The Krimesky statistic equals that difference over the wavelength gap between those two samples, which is -0.19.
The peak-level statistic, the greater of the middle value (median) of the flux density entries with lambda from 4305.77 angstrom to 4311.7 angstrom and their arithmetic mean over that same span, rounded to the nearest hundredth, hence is 2.86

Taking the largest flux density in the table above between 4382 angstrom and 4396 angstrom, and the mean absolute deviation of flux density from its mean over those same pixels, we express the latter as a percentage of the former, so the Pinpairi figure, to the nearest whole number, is 14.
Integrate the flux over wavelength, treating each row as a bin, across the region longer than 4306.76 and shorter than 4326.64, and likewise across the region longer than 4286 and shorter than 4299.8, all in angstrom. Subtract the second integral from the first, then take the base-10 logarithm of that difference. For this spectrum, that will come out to 1.5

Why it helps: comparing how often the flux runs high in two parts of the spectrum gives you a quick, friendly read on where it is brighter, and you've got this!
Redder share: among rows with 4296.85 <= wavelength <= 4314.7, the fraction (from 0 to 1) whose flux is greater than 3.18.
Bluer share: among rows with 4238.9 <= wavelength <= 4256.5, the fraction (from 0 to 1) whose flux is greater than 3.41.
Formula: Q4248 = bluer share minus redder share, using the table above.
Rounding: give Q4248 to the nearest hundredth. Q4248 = 0.33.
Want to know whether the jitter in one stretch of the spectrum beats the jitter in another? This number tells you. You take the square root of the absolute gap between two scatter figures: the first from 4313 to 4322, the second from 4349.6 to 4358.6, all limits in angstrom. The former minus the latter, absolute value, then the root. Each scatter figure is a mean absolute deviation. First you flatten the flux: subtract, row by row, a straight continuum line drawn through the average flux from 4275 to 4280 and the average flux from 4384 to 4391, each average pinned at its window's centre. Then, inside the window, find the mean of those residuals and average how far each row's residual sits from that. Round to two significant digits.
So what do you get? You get 0.23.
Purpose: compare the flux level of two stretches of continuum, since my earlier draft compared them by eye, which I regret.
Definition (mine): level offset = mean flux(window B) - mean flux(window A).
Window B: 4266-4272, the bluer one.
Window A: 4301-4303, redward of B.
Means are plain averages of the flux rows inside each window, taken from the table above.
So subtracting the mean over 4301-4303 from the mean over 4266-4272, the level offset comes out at 0.3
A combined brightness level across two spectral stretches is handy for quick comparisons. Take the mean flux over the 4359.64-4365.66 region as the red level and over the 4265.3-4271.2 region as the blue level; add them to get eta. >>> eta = 8.7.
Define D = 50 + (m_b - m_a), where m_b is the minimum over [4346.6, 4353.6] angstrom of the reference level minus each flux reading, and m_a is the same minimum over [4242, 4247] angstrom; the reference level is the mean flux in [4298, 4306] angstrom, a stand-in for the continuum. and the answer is 49.2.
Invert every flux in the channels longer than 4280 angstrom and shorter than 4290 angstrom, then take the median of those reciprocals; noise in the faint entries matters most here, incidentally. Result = 0.283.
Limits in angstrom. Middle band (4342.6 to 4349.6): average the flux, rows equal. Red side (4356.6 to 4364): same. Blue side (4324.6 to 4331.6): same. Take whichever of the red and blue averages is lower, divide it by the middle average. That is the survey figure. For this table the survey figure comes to 0.86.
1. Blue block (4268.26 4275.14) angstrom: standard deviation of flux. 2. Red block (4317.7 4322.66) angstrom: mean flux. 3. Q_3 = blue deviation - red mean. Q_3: -4.3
